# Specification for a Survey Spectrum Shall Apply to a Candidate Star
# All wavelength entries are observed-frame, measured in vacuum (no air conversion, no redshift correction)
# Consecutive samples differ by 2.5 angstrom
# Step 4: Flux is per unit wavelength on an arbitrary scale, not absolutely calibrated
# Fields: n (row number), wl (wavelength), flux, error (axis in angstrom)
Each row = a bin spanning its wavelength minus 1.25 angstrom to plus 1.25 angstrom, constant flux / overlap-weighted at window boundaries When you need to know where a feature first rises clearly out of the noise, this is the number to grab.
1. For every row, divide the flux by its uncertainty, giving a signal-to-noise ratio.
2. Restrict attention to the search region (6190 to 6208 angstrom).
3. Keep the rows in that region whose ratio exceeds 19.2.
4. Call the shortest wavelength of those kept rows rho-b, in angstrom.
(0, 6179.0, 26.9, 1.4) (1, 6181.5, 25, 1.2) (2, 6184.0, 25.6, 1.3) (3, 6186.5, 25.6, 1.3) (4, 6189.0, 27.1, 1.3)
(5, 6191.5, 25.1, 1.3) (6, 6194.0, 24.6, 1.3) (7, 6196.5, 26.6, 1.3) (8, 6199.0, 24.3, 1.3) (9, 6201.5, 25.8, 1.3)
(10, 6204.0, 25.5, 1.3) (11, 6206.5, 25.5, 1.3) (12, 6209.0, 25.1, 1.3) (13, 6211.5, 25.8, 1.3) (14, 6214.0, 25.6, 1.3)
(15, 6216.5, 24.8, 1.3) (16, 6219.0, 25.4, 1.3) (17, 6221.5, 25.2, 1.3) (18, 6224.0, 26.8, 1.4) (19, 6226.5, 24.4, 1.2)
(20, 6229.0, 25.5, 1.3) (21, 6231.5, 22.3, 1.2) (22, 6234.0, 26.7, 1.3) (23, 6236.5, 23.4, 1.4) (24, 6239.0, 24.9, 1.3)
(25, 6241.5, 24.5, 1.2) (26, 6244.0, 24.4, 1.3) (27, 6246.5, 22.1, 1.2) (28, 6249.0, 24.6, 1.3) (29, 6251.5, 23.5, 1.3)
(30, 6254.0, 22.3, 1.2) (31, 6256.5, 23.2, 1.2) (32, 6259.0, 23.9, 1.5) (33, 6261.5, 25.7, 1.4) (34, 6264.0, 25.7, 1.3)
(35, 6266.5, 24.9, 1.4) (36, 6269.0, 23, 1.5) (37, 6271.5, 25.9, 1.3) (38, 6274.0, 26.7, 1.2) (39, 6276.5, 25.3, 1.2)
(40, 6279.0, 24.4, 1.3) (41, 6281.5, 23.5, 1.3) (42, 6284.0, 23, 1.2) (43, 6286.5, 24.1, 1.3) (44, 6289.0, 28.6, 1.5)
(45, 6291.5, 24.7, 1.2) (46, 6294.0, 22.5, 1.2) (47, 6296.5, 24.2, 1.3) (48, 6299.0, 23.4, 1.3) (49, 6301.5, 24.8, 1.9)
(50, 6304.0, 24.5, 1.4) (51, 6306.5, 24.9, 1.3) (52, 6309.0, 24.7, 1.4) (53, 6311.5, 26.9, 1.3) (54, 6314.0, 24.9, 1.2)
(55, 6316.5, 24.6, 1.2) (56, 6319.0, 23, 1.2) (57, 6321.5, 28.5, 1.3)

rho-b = 6191.5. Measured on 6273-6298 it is 6274.0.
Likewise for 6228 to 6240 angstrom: 6229.0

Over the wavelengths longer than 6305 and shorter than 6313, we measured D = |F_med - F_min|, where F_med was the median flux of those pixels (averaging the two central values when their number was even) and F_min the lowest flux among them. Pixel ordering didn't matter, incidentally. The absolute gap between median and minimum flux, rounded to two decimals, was 0.20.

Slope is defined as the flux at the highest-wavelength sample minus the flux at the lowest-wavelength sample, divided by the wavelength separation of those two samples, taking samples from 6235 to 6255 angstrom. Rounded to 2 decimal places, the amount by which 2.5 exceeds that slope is 2.56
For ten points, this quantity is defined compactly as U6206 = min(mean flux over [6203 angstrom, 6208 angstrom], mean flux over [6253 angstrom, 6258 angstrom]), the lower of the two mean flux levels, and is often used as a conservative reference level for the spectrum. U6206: 22.8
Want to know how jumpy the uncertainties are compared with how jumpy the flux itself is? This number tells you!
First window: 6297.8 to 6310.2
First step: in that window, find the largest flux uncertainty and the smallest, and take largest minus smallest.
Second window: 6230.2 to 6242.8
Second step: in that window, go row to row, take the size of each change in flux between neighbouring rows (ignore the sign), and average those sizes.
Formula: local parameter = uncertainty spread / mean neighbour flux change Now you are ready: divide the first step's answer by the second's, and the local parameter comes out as 0.25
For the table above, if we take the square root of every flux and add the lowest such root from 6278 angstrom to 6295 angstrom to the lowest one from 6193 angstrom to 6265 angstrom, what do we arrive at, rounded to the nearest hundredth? 9.44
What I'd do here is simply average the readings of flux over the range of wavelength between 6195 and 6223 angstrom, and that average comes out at 25.4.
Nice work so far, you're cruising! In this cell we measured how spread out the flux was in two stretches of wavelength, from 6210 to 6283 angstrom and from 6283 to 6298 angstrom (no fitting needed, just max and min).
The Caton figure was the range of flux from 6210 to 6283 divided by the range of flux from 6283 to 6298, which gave 0.77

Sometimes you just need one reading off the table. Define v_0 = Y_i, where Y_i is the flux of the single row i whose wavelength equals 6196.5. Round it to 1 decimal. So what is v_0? 26.6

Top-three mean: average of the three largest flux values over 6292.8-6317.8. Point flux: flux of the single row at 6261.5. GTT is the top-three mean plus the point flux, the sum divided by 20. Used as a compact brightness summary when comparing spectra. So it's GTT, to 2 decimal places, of 2.56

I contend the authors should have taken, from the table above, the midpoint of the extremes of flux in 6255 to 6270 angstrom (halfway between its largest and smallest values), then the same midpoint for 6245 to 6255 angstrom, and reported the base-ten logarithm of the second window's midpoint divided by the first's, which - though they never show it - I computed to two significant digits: -0.018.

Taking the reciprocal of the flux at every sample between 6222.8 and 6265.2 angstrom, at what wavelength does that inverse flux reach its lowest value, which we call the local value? 6224.0 angstrom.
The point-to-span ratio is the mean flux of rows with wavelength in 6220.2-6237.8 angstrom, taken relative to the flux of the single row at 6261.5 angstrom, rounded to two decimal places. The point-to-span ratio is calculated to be 0.97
